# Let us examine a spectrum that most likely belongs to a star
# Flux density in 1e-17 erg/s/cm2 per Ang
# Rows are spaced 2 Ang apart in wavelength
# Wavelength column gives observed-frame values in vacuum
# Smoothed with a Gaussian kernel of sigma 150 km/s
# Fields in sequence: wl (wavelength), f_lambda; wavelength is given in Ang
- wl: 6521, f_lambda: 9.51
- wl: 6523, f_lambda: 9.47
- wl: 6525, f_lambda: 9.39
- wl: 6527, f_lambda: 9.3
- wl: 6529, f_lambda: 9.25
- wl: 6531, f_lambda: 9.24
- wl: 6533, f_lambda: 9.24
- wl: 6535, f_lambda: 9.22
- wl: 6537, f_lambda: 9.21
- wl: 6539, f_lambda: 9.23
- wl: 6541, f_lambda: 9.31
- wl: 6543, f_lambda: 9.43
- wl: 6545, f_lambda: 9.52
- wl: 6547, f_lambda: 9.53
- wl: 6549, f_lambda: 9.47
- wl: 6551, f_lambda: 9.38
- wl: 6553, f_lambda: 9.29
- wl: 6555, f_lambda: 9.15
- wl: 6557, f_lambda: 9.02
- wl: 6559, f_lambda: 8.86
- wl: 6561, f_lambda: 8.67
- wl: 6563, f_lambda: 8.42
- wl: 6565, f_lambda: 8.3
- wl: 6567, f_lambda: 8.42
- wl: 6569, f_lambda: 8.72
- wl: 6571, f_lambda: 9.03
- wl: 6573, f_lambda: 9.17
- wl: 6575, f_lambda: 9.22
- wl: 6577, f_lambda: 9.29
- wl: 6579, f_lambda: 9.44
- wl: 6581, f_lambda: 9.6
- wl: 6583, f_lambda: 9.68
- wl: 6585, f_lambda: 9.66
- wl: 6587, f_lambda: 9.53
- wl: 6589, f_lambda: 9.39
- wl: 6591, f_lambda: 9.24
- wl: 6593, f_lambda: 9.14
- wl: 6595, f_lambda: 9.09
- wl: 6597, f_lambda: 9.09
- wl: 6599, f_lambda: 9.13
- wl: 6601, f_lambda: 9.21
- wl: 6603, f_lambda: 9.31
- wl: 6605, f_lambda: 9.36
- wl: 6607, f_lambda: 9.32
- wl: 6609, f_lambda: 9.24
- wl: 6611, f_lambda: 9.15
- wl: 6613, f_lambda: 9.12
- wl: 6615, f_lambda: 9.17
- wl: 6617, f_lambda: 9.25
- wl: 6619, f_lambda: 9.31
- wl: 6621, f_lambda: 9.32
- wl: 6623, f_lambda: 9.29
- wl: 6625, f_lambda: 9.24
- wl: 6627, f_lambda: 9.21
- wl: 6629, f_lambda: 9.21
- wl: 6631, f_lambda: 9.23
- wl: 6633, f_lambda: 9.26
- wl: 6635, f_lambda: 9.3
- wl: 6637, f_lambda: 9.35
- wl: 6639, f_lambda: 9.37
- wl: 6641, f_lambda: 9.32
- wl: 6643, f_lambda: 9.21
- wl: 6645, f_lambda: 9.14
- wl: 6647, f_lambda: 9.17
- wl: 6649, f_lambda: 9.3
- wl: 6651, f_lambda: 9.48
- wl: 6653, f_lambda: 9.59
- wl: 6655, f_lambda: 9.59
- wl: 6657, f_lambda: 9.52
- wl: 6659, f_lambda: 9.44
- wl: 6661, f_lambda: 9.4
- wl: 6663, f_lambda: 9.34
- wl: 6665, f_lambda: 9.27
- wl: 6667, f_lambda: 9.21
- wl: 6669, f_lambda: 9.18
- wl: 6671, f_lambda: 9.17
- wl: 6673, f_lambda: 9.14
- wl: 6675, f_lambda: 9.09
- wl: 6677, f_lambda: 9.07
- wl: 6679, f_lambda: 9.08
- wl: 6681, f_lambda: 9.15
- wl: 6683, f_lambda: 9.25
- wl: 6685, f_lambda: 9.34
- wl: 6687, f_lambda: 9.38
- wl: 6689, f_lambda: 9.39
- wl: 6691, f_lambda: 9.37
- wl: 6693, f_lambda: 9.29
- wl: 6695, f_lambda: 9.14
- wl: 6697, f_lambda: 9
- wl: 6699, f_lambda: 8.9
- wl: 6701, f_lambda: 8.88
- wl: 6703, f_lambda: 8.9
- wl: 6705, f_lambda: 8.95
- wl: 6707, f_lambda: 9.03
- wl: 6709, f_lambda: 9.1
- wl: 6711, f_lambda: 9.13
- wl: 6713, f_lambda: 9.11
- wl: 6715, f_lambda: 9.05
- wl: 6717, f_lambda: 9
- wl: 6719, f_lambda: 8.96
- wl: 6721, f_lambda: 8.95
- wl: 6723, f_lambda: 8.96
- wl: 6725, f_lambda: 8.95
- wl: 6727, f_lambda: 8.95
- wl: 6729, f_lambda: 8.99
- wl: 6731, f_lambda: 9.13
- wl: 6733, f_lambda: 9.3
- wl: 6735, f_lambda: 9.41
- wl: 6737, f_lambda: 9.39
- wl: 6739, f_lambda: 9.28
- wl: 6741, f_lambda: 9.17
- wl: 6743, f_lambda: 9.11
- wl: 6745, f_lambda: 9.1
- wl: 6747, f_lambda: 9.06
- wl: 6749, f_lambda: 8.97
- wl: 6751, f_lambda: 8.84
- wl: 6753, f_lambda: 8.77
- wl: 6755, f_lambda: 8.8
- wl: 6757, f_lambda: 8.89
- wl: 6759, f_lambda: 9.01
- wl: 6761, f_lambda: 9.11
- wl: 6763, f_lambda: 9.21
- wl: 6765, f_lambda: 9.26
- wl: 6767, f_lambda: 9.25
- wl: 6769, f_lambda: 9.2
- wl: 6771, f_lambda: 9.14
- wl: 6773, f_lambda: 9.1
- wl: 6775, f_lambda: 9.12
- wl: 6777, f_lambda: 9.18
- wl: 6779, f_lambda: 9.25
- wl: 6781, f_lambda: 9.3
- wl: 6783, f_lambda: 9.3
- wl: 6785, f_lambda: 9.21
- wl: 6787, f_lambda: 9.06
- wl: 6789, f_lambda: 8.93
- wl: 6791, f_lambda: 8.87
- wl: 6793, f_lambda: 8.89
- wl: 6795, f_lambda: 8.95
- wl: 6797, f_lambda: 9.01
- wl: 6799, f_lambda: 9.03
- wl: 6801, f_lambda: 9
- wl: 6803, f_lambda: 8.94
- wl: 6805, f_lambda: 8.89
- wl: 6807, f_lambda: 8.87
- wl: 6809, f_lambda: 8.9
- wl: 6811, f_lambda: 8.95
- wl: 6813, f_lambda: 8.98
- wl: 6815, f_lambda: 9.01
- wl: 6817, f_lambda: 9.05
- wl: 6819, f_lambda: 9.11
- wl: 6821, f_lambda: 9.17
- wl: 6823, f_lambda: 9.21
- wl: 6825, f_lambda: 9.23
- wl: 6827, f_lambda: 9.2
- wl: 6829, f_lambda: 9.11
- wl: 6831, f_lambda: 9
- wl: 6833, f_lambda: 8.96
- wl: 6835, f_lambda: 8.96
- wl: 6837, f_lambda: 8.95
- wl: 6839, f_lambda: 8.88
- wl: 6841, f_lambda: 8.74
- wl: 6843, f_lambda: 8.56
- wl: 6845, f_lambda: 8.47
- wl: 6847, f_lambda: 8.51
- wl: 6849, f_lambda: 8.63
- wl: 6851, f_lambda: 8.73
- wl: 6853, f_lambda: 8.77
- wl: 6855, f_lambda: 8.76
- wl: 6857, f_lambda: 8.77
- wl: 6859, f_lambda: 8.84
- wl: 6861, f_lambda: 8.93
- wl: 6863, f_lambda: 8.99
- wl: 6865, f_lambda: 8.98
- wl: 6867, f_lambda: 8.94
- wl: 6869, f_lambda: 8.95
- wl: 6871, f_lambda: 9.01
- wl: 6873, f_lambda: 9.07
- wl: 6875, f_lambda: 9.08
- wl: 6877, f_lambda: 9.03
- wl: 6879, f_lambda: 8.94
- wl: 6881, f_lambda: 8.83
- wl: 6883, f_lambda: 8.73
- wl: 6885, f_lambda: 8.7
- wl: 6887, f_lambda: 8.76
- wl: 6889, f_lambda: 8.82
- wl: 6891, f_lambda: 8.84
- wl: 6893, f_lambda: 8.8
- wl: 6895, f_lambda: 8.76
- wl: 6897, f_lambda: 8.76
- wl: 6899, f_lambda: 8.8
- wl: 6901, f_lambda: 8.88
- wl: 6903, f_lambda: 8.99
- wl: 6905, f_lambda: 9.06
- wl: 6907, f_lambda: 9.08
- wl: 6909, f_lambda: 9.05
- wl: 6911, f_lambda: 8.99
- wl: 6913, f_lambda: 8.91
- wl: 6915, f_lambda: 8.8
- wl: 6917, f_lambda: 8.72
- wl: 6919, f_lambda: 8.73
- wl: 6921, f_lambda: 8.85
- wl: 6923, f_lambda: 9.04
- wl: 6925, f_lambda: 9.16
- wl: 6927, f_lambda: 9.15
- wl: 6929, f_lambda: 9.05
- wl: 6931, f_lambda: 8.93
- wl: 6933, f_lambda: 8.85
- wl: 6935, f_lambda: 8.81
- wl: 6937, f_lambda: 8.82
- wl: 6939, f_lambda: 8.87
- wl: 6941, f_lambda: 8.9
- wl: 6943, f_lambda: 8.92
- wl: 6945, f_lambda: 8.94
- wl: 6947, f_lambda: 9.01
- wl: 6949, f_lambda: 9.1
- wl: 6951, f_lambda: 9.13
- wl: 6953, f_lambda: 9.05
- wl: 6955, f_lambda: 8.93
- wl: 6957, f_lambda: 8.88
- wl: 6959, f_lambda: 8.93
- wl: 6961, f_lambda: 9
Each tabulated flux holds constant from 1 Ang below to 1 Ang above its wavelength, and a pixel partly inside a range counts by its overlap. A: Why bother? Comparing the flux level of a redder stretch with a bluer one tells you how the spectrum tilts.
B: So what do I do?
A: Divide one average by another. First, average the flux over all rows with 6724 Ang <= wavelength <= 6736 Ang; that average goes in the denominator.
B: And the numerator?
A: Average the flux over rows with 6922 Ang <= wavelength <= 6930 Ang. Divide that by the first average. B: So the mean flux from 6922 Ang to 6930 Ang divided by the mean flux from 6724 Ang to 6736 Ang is 1.00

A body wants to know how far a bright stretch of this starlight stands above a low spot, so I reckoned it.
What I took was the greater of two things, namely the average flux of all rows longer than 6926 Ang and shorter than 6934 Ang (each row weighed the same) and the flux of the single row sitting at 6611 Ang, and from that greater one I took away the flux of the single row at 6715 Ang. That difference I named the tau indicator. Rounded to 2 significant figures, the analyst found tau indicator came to 0.10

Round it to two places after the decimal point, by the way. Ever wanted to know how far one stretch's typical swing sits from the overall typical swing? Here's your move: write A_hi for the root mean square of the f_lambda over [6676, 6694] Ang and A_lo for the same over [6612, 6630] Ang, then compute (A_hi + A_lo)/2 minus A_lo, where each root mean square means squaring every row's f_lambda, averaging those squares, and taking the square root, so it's 0.01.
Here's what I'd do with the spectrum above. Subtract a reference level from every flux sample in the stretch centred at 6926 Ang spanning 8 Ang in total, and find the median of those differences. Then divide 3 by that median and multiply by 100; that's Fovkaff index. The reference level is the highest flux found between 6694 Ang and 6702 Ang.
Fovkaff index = -7500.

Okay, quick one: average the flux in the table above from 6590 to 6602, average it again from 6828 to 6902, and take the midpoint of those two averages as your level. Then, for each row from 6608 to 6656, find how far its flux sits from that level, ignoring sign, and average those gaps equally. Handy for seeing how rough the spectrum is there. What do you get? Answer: 0.29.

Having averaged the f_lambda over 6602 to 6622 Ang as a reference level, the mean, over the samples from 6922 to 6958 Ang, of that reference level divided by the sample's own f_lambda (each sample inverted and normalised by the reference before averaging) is 1.03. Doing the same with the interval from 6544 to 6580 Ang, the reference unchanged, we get 1.02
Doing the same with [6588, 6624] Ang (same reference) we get 1.00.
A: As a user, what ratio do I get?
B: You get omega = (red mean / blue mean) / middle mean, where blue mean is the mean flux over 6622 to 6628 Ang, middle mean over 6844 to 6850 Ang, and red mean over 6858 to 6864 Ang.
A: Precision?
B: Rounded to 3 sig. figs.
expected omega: 0.113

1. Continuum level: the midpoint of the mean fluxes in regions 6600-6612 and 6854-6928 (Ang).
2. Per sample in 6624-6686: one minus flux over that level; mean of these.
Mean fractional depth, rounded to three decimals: -0.021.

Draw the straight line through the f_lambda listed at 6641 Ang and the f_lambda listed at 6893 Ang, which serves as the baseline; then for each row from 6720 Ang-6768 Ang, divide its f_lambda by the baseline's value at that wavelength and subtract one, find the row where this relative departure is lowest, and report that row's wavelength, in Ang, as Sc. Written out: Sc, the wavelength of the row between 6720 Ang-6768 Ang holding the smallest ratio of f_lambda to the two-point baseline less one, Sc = 6753 Ang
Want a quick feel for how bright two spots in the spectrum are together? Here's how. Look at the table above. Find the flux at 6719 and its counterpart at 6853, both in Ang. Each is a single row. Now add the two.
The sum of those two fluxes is 17.73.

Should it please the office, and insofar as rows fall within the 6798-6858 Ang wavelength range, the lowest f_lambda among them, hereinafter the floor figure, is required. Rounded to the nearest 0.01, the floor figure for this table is 8.47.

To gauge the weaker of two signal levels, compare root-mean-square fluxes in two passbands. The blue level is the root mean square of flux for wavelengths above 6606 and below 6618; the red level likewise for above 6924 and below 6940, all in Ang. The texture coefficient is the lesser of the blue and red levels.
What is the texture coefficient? 8.96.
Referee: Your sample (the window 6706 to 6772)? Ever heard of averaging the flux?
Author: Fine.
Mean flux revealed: 9.1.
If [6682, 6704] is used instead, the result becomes 9.2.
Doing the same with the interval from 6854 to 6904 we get 8.9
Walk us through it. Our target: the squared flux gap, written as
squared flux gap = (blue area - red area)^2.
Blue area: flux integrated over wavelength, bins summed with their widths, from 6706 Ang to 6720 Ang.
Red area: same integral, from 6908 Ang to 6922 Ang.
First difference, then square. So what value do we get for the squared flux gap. 7.1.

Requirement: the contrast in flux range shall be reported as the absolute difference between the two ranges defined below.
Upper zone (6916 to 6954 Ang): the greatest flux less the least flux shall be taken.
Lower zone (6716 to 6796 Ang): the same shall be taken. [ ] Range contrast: 0.20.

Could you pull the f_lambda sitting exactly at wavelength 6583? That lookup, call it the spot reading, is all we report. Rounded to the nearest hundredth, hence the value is 9.68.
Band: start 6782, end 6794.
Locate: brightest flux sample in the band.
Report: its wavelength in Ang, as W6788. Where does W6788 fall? 6783 Ang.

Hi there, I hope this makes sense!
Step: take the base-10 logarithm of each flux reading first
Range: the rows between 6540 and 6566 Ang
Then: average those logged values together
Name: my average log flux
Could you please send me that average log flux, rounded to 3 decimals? 0.959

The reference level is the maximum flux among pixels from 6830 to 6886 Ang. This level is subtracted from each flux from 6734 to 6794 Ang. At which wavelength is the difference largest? 6735 Ang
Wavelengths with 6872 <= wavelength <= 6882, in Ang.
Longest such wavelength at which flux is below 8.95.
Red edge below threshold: 6881 Ang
